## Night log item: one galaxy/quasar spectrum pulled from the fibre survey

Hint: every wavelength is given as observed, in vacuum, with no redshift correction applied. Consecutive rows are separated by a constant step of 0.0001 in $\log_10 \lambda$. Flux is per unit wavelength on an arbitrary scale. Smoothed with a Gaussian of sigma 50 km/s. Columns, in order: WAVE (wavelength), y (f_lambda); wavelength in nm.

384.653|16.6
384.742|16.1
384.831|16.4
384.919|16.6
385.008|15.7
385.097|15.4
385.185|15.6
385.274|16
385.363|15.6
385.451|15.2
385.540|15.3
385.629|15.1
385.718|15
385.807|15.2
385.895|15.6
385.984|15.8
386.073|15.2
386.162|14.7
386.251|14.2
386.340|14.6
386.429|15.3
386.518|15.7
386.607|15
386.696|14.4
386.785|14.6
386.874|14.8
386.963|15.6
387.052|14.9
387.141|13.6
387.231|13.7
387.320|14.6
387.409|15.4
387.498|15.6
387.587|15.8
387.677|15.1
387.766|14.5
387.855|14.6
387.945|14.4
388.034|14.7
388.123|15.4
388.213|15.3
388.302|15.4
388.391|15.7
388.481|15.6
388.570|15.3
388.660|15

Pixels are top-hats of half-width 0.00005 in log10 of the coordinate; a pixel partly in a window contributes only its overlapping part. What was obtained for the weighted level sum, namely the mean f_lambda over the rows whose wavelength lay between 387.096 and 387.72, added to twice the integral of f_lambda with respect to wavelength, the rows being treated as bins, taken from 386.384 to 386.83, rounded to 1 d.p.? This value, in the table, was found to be 28.2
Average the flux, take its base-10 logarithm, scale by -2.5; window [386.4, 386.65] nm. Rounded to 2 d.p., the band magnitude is -2.96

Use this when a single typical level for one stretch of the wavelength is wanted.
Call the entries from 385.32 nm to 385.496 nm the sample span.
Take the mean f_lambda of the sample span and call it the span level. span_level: 15.4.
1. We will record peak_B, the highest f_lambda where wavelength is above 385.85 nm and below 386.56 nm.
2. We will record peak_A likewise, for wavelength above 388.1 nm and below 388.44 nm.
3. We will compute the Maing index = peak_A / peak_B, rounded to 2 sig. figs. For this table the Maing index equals 0.99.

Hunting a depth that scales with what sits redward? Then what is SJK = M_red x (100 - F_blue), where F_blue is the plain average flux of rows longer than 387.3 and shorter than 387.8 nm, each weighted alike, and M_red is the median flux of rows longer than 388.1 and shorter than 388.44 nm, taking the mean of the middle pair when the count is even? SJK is 1306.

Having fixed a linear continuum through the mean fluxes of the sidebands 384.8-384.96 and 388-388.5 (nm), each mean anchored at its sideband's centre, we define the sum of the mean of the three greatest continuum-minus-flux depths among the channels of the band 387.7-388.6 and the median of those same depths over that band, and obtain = 1.0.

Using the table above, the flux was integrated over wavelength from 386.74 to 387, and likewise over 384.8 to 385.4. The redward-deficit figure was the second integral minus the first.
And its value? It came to 6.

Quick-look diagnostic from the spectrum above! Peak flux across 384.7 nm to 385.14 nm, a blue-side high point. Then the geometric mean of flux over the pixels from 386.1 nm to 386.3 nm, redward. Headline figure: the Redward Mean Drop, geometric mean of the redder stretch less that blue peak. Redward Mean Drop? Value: -2.2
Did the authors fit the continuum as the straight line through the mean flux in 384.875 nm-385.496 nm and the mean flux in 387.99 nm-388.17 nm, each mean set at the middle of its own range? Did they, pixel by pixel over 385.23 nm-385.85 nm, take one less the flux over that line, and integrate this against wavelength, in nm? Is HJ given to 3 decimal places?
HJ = 0.012 nm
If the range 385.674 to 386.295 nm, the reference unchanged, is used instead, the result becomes 0.018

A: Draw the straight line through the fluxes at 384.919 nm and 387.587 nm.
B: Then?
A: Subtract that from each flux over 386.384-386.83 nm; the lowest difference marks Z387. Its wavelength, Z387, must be 386.696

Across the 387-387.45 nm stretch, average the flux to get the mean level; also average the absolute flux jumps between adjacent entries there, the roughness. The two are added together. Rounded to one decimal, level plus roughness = 15.2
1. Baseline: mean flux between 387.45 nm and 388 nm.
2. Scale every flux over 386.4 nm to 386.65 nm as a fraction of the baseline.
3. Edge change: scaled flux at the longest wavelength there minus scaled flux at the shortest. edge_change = -0.02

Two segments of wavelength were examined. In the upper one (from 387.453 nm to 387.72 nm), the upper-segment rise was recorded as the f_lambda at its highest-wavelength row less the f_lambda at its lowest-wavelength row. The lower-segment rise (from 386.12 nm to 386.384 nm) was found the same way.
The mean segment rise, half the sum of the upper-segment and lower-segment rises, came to -0.3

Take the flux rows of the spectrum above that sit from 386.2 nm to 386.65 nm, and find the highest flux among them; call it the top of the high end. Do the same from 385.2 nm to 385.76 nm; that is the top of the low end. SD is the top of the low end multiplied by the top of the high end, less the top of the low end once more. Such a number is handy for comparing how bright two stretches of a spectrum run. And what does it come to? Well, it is 235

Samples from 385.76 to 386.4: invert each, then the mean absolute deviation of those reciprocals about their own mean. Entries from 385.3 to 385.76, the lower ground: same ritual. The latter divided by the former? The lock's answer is 0.35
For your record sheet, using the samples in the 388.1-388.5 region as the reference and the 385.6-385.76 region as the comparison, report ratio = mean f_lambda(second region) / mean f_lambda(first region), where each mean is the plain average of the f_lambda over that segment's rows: 0.97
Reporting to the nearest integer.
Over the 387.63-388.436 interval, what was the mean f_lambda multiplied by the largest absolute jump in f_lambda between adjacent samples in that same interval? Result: 11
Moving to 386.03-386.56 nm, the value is 10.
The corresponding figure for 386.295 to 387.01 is 12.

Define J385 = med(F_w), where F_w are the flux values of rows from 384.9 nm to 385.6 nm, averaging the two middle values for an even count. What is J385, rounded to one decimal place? 15.6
